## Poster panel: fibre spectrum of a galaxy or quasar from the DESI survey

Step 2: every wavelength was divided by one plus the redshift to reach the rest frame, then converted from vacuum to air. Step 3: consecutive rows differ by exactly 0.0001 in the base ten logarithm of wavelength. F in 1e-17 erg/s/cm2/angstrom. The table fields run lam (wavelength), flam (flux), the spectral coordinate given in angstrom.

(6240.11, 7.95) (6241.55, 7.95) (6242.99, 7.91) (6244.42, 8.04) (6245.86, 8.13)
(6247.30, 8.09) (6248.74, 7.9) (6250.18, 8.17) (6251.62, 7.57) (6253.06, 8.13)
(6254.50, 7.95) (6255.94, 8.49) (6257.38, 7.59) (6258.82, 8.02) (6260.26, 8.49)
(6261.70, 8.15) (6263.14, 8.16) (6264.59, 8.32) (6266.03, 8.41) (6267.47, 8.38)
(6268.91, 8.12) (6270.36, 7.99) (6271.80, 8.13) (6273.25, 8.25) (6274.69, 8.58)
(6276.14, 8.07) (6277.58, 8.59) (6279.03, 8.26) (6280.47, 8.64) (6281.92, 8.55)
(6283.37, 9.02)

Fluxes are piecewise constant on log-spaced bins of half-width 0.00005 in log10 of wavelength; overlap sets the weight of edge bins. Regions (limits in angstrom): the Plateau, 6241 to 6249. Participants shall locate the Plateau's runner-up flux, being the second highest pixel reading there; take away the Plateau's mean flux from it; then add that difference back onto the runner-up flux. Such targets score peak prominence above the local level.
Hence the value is 8.2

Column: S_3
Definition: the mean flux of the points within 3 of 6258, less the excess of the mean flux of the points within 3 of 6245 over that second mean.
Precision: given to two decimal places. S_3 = 8.25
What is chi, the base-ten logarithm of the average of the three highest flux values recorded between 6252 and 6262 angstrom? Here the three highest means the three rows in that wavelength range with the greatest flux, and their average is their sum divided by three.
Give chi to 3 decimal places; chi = 0.923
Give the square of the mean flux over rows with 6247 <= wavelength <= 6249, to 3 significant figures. 63.9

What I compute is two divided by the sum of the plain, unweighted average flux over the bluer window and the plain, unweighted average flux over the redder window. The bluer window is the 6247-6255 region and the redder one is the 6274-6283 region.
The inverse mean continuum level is 0.1218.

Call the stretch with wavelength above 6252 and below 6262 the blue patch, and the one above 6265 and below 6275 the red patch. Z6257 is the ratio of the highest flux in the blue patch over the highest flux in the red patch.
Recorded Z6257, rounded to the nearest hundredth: 0.99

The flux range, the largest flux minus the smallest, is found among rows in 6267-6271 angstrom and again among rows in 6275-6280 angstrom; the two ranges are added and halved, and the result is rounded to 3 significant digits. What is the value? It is 0.455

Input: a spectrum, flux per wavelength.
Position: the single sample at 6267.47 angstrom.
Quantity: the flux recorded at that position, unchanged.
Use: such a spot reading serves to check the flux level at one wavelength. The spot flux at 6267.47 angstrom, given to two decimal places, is 8.38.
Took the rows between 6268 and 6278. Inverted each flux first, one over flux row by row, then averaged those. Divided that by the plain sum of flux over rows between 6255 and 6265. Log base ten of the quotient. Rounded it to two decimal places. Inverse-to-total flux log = -2.67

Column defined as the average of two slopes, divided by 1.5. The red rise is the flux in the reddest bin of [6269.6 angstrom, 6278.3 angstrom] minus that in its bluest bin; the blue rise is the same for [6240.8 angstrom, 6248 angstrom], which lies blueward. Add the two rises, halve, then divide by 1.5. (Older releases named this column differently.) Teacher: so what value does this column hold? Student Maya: 0.2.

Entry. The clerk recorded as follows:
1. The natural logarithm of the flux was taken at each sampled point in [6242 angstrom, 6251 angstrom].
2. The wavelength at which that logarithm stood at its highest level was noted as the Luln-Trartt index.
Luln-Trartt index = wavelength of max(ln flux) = 6250.18 angstrom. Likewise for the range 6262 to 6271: 6266.03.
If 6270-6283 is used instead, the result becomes 6280.47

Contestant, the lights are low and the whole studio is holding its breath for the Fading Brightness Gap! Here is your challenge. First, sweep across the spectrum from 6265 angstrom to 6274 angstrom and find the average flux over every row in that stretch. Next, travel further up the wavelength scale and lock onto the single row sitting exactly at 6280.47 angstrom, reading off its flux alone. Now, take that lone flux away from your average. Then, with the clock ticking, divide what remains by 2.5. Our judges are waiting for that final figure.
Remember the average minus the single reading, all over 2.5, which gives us -0.17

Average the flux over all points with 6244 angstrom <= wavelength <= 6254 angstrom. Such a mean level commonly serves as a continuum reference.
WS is 8.00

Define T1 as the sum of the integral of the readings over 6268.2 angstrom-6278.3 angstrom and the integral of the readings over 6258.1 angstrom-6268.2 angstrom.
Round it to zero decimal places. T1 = 167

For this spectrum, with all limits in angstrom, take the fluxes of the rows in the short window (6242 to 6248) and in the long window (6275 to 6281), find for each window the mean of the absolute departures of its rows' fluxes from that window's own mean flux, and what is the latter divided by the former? 3.3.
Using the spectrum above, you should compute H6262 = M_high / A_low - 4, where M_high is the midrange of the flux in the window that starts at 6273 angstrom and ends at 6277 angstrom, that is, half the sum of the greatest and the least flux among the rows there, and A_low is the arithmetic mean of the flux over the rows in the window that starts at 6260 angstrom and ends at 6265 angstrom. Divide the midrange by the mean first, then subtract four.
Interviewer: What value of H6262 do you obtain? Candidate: -2.99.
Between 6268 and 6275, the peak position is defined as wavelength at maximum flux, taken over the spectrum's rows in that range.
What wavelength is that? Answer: 6274.69 angstrom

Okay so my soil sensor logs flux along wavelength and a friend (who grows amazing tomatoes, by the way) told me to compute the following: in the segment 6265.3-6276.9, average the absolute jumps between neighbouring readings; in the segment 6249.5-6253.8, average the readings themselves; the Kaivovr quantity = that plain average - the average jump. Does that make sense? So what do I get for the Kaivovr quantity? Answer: 7.74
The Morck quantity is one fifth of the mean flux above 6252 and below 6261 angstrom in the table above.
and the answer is 1.62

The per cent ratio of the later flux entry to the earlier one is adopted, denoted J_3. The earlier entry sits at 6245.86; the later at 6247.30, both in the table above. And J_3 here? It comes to 100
